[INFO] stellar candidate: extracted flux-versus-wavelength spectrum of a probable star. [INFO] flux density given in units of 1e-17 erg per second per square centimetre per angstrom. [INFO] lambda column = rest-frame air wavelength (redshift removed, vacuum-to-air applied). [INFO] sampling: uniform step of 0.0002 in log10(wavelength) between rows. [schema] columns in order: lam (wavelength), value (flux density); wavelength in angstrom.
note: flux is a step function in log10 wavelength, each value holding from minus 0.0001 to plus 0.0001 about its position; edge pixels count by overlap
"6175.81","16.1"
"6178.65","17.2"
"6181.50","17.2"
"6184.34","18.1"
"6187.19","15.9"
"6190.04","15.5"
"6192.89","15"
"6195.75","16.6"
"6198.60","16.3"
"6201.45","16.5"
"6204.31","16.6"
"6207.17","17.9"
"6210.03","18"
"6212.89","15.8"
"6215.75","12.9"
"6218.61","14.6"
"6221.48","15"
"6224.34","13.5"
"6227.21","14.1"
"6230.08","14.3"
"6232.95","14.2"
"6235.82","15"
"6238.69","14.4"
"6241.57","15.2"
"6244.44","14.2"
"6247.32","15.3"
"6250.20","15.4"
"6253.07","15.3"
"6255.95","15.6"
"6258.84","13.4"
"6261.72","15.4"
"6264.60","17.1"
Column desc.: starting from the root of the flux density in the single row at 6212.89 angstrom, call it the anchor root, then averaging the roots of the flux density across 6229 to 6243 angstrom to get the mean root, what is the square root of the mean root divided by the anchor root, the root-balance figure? 0.981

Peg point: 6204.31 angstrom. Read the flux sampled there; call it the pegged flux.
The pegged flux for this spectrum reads 16.6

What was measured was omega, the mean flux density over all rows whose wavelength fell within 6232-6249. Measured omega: 14.7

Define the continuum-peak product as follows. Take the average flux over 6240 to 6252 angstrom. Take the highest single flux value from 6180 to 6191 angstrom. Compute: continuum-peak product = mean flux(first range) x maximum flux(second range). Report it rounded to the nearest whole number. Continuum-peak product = 272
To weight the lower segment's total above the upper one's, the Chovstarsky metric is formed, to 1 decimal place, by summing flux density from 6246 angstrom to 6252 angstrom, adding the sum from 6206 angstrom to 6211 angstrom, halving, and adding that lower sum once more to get 69.2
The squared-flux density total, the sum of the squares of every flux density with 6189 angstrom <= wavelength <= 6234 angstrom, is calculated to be 3840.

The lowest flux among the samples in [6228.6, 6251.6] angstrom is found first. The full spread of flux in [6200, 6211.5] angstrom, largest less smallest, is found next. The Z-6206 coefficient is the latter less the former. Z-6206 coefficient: -12.7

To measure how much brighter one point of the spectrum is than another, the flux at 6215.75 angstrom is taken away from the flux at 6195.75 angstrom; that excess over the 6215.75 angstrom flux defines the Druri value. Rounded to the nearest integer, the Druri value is 4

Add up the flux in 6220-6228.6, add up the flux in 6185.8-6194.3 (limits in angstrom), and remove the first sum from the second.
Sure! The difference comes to 4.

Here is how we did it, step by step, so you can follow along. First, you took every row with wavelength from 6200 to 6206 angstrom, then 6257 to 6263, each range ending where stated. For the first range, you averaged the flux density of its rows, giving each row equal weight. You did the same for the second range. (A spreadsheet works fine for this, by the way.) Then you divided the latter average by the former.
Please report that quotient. 0.87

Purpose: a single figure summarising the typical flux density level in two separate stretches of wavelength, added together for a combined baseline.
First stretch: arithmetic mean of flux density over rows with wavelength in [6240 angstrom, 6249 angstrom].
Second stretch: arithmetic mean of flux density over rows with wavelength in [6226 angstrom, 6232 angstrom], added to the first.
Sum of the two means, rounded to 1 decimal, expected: 29.1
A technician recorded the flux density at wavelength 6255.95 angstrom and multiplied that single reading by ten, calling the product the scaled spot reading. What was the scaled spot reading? 156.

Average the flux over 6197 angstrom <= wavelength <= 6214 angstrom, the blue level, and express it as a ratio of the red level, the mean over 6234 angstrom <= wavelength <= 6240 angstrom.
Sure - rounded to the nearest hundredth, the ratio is 1.15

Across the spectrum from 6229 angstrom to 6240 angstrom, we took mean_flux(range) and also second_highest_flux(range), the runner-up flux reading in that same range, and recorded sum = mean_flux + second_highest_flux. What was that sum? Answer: 28.9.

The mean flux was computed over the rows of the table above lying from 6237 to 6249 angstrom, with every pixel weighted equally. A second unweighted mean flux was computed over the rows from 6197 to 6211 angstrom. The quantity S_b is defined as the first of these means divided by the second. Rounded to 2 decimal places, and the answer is 0.87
